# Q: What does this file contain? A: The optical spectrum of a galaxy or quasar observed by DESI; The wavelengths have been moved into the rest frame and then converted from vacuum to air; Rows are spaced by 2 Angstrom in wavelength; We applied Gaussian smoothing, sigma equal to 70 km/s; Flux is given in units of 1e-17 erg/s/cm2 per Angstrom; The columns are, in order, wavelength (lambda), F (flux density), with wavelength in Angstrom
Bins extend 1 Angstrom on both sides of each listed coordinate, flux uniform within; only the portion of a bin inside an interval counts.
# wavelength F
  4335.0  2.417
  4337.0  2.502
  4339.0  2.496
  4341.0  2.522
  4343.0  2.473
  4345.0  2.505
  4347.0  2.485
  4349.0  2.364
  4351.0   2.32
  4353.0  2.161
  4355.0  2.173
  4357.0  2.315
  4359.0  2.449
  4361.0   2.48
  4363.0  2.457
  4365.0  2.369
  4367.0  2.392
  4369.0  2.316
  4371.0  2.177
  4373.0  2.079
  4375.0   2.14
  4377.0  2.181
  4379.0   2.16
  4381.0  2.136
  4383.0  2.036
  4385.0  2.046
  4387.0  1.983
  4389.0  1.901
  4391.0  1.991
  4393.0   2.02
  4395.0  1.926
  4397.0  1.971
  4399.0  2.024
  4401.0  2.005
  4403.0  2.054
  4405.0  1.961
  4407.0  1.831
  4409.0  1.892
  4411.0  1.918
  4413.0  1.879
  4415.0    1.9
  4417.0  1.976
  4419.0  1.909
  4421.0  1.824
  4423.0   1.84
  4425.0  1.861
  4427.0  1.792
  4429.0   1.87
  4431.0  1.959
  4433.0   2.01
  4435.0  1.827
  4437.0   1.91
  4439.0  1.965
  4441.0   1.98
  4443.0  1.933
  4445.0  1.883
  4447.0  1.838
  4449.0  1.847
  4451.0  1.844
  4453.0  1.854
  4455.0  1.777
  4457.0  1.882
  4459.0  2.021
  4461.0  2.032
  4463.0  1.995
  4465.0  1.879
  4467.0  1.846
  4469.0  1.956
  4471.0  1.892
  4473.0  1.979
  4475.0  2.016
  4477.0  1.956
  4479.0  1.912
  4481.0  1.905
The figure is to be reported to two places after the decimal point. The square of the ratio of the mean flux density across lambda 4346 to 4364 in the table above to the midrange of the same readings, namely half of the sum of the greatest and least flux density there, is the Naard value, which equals 1.03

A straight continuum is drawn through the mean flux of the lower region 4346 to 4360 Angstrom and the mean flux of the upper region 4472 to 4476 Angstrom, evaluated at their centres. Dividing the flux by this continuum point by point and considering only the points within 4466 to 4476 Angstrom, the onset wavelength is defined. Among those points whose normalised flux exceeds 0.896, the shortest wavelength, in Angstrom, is 4467.0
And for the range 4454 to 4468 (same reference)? 4457.0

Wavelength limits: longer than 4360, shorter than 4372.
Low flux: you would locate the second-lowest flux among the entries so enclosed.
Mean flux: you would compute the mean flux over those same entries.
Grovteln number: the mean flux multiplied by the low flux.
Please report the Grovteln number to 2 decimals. 5.48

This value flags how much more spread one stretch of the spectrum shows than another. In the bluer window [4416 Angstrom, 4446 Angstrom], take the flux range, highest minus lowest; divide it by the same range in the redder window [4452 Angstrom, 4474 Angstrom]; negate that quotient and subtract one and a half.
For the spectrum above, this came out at -2.35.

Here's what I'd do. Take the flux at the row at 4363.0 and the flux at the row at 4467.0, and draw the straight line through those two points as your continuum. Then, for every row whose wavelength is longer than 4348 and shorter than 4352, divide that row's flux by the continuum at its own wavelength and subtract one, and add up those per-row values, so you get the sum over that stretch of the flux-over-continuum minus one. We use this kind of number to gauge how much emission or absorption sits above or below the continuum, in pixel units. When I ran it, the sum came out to -0.15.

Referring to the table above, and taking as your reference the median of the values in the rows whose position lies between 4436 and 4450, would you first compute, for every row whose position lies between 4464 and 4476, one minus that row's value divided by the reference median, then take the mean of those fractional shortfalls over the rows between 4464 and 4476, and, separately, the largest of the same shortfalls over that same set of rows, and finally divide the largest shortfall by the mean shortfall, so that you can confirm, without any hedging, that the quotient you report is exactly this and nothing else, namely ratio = -3.6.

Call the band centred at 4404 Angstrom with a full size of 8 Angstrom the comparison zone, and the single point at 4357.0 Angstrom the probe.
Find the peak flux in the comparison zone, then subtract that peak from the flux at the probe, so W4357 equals 0.3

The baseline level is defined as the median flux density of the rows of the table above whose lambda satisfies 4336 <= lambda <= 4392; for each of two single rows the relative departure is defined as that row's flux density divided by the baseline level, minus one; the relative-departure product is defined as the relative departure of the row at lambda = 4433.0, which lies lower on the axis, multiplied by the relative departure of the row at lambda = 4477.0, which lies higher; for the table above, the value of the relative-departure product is 0.020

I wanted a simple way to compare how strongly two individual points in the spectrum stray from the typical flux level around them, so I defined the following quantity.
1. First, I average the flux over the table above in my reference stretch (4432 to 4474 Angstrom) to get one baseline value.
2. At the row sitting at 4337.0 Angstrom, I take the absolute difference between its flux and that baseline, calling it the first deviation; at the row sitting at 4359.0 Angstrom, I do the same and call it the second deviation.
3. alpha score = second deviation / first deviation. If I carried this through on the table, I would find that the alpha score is 0.91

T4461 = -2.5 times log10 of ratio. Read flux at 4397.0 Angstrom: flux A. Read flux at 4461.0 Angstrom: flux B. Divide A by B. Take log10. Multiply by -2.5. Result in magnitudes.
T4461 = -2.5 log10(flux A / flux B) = 0.03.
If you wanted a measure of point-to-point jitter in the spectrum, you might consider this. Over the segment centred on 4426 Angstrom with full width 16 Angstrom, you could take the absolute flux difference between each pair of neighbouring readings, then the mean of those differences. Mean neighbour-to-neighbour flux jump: 0.058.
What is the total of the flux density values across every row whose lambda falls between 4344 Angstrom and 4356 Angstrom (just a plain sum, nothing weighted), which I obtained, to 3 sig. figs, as 14.0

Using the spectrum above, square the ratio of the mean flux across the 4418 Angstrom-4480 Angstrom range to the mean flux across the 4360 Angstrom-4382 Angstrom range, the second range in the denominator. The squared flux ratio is 0.710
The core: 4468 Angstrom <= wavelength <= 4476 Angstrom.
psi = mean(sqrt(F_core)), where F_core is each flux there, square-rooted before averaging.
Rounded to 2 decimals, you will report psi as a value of 1.40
